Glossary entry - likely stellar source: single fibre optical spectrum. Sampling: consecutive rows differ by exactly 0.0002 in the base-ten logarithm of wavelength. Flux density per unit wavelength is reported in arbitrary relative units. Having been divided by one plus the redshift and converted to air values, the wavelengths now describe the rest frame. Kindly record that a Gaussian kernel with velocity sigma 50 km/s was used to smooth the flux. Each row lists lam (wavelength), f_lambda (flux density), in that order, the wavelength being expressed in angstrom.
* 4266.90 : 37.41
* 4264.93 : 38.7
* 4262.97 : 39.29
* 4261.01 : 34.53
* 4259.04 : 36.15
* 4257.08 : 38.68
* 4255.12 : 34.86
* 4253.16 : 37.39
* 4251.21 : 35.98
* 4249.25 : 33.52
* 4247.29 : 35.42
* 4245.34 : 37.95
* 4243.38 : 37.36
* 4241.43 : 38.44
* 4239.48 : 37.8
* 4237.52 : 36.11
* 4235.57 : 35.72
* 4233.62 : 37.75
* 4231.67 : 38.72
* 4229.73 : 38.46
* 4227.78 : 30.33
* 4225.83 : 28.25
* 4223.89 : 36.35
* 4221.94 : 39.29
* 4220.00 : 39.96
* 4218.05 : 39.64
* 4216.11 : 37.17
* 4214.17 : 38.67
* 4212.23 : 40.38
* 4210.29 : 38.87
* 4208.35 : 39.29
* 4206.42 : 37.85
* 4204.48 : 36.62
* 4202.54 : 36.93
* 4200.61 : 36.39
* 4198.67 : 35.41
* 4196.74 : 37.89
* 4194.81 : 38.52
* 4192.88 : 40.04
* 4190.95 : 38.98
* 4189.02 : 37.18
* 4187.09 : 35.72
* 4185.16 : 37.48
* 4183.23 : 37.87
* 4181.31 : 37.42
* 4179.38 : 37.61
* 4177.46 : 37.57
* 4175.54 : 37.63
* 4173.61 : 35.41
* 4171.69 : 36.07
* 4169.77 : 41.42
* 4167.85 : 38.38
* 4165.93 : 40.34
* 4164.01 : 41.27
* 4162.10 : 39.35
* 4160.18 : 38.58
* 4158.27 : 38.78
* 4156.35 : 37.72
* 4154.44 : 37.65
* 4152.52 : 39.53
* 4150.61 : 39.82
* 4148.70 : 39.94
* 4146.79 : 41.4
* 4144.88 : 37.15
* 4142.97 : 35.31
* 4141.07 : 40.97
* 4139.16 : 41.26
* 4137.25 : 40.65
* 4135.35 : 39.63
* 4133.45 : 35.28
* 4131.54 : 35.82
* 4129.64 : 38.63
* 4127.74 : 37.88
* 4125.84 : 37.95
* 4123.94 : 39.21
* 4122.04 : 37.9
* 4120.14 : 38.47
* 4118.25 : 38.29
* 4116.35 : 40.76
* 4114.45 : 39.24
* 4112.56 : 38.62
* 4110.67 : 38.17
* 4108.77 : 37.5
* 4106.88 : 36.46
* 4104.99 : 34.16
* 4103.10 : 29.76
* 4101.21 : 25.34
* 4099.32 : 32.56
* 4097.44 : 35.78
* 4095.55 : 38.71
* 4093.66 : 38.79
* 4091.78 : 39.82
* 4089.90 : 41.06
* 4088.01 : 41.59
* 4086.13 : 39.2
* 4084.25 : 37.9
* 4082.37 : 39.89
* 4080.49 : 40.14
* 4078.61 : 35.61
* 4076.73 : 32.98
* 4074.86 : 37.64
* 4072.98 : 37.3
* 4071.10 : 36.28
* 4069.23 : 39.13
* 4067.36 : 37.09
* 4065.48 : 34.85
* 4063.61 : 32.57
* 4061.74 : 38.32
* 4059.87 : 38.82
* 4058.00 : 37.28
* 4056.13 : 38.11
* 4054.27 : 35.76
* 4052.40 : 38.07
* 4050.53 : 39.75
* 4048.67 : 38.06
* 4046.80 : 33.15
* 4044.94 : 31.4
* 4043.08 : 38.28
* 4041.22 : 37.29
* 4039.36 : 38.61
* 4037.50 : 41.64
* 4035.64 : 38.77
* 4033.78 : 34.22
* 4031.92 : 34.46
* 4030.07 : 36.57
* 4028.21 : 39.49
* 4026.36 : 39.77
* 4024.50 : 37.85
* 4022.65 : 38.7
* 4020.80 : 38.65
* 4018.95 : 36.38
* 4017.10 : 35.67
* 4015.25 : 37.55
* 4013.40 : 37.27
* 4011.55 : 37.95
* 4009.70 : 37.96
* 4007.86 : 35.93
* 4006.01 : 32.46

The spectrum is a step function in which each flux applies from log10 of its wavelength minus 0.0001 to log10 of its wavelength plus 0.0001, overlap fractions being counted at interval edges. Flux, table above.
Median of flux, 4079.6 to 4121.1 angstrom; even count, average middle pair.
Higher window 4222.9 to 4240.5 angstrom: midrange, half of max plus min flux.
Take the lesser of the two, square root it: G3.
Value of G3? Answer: 5.8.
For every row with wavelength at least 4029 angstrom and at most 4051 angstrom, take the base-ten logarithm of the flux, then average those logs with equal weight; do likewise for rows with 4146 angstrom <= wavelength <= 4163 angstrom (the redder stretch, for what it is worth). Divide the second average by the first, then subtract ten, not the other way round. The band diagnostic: -8.98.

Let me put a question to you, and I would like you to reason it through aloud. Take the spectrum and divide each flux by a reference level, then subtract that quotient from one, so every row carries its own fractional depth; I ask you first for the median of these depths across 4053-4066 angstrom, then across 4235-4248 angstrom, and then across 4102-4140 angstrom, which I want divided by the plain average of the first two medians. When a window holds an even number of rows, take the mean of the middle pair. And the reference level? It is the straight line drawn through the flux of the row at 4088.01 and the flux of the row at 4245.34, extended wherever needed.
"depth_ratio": 1.0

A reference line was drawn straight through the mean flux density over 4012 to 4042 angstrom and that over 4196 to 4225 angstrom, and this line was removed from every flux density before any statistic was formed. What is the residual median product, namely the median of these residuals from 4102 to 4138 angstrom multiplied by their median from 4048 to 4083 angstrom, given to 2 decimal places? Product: -0.04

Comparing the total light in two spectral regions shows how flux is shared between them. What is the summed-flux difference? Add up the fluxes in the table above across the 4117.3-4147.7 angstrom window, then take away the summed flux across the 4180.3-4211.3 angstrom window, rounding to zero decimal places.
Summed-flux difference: 13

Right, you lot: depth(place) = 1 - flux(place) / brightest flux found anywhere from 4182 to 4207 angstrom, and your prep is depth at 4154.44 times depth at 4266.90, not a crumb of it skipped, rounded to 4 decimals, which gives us 0.0039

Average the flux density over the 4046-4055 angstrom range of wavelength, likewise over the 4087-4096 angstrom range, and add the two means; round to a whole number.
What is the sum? 77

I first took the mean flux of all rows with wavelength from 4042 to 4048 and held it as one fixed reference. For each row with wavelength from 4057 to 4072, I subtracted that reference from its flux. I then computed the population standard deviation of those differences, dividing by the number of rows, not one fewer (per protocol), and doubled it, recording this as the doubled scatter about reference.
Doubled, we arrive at 4.1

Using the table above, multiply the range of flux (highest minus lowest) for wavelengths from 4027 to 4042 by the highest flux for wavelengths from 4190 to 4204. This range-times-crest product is 297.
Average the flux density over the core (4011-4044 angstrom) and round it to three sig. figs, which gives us 37.7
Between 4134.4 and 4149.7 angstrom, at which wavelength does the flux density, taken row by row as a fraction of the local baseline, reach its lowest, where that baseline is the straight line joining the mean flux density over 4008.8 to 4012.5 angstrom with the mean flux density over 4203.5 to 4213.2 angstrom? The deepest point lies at 4142.97 angstrom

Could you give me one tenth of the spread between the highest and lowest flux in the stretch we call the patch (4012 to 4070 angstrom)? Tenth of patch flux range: 1.02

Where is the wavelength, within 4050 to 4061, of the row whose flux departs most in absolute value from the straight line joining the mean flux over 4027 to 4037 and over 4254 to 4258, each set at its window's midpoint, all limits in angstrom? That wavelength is 4050.53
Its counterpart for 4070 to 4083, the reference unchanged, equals 4076.73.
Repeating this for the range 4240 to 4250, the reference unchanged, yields 4249.25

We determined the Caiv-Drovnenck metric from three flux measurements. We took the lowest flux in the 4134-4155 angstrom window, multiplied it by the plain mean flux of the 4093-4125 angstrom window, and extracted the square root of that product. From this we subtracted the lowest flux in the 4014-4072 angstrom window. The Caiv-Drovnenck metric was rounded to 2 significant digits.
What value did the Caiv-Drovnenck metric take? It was 4.5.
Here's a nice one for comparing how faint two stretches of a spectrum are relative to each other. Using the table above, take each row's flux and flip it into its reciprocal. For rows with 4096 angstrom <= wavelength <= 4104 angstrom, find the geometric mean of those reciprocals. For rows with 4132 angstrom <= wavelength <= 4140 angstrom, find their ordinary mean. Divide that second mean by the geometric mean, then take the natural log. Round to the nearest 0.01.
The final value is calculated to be -0.24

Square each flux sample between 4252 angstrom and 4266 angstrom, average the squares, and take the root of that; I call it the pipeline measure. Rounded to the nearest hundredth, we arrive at 37.13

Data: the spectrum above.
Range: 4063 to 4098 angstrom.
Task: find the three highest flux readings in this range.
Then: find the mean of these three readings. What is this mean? 40.93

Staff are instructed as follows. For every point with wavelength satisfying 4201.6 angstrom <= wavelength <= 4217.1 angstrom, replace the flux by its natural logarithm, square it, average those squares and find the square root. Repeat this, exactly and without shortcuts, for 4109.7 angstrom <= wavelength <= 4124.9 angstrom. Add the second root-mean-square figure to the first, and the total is 7.30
